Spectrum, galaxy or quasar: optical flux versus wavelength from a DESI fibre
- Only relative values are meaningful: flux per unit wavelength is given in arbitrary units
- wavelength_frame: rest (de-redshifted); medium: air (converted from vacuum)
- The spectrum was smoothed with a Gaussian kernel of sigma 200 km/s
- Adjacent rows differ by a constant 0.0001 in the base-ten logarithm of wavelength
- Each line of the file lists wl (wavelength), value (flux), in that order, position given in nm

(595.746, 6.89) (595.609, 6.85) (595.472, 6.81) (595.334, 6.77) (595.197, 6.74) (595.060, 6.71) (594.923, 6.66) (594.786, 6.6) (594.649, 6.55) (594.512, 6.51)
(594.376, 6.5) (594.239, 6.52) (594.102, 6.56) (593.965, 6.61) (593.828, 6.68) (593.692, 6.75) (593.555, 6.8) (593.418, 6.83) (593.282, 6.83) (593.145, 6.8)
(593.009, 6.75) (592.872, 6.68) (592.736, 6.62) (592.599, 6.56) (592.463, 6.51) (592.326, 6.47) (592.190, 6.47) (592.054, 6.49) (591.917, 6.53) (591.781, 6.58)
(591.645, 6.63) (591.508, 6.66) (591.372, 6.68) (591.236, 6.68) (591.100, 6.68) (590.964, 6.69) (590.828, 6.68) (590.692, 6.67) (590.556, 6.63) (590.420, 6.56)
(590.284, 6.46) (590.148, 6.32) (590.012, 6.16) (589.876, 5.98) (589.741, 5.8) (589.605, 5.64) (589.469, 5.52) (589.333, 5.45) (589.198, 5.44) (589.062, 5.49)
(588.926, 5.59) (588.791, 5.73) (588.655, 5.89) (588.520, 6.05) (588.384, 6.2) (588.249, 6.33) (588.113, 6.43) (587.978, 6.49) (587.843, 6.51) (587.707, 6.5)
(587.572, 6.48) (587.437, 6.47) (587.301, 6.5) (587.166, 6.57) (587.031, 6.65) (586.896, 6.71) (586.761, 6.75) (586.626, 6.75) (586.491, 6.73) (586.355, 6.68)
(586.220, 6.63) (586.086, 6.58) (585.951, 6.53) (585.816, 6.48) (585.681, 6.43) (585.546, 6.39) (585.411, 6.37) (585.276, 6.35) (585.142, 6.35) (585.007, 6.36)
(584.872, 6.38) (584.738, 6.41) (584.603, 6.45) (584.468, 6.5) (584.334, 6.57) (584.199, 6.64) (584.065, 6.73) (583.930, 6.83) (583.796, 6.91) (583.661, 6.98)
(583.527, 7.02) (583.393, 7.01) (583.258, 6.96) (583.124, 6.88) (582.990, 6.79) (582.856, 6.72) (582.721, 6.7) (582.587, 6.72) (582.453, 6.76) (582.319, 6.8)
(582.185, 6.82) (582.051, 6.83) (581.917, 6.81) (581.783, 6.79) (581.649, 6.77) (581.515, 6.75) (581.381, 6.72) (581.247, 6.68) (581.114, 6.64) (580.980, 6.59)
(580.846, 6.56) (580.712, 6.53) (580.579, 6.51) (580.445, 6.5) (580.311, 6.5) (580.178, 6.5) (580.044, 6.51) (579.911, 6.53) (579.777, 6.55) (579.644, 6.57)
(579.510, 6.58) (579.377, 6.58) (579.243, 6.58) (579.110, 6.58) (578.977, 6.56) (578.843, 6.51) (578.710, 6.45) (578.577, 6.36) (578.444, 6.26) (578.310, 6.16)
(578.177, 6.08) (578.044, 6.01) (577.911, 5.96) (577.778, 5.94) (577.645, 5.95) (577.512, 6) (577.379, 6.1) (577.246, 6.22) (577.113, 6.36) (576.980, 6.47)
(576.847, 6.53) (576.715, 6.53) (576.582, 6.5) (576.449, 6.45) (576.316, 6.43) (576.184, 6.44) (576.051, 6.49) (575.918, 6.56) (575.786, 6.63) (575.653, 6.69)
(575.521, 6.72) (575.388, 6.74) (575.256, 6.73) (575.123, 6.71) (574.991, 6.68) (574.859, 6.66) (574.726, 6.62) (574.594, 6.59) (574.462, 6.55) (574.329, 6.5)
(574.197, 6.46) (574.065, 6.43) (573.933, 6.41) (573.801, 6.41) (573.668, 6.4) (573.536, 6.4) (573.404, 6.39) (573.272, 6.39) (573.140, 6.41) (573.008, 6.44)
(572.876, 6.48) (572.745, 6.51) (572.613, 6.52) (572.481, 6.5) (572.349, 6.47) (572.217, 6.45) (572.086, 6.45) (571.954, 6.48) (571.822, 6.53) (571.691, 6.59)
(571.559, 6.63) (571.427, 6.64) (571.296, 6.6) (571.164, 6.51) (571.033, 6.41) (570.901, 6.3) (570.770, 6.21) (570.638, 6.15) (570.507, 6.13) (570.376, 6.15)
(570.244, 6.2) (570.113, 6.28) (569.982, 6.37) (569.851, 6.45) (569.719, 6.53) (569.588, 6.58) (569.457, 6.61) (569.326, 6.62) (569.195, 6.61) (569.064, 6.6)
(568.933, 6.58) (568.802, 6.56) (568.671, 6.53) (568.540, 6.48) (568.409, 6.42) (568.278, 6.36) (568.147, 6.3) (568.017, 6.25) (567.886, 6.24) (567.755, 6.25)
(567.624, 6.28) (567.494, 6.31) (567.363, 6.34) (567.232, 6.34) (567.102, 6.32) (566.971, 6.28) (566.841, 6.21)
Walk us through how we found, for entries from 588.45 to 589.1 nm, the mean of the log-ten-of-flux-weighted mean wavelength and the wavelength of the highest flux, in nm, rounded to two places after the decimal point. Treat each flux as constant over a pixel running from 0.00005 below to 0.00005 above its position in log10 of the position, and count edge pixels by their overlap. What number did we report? 588.65 nm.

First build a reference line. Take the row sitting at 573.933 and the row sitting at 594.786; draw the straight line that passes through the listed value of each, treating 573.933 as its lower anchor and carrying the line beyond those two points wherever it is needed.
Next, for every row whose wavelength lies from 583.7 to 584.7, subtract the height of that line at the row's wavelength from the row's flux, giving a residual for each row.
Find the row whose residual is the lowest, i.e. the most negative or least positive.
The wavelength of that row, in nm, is 584.603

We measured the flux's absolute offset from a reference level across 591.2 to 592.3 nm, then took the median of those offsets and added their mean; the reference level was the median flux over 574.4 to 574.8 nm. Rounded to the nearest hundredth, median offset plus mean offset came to 0.15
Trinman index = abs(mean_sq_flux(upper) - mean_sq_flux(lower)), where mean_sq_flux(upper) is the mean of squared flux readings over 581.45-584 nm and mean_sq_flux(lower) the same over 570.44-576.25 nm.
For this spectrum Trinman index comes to 4.4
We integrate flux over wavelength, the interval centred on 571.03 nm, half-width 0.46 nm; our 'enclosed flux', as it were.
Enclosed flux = 5.89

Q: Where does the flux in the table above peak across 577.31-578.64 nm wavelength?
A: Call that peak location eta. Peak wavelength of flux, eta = 578.577 nm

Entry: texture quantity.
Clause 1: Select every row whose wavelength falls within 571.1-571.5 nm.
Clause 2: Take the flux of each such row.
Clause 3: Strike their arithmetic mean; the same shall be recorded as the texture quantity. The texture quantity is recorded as 6.58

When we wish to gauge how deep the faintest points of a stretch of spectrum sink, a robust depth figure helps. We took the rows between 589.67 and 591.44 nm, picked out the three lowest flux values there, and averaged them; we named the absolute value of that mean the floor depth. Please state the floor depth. 6.0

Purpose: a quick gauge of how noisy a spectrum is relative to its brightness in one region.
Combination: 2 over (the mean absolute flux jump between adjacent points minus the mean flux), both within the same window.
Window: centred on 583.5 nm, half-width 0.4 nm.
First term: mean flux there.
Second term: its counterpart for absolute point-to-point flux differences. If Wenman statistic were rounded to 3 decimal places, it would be -0.289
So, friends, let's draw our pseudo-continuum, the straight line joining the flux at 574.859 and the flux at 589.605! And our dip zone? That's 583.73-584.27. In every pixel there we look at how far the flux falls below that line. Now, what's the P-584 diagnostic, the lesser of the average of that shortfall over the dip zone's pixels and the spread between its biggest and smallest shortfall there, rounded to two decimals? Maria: -0.75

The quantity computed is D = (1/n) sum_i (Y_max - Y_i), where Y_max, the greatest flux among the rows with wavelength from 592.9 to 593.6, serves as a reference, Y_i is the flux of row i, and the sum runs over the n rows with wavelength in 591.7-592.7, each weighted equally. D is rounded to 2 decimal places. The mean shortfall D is 0.31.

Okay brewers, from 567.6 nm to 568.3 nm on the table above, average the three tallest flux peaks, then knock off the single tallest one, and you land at -0.047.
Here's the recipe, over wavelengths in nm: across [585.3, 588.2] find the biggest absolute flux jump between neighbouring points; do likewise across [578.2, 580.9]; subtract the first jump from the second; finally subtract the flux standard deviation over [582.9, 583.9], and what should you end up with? -0.06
